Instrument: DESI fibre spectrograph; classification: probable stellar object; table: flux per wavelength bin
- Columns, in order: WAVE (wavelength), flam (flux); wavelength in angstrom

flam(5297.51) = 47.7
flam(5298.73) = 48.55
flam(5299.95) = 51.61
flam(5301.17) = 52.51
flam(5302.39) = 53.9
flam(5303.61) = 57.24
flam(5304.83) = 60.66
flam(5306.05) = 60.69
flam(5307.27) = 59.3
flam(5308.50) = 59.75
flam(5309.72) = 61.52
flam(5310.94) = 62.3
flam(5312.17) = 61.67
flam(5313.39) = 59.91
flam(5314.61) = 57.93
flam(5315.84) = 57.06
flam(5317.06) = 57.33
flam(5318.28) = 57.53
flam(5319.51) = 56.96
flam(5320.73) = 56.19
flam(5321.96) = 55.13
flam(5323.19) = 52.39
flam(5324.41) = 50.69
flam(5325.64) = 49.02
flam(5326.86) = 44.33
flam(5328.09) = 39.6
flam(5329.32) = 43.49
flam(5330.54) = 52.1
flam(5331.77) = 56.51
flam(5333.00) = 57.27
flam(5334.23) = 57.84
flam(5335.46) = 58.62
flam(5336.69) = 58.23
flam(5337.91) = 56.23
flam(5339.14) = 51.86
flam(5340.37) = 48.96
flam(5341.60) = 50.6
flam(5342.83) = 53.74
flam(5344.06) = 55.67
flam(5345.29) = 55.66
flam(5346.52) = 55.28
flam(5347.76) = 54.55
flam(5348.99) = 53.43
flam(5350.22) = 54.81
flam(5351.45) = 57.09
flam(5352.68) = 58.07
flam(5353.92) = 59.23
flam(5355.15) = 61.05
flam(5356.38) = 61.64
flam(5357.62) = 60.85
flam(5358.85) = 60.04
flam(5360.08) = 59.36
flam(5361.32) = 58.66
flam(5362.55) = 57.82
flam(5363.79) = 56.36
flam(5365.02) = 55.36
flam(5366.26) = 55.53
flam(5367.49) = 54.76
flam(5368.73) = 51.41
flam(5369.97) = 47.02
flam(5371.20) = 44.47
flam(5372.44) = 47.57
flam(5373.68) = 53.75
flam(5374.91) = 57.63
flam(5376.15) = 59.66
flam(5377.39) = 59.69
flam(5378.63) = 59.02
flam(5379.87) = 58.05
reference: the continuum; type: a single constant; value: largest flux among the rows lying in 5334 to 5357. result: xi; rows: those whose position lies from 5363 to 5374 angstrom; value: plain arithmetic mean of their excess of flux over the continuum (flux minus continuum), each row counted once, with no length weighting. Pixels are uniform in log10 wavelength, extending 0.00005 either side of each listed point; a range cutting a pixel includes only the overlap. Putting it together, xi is -10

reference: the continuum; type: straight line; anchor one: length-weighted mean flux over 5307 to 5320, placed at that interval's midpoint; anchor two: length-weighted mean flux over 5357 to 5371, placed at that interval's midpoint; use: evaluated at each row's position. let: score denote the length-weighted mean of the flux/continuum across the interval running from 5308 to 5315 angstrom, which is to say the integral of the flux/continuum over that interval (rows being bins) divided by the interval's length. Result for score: 1.02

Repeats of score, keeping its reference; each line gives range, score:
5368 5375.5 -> 0.91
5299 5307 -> 0.93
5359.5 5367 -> 1.02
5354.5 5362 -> 1.07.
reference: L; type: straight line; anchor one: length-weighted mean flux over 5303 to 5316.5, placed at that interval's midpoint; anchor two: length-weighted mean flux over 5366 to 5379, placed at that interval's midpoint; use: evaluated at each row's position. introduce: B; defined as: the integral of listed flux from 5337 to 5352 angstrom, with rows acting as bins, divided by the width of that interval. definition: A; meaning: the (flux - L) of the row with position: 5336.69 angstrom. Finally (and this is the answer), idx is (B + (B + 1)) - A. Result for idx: 108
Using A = 1.1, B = 54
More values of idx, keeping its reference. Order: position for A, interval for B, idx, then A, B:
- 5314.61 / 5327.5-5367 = 113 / -1.4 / 56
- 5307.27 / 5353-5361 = 122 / -0.8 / 60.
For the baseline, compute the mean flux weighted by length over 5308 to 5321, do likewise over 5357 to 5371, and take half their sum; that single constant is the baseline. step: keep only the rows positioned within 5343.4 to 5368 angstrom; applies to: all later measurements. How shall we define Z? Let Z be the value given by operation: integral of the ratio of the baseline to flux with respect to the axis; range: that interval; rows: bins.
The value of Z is 25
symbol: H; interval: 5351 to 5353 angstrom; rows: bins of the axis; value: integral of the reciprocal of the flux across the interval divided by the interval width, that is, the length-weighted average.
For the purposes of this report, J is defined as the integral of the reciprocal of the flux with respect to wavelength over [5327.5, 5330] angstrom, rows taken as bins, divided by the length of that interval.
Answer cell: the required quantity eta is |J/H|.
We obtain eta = 1.38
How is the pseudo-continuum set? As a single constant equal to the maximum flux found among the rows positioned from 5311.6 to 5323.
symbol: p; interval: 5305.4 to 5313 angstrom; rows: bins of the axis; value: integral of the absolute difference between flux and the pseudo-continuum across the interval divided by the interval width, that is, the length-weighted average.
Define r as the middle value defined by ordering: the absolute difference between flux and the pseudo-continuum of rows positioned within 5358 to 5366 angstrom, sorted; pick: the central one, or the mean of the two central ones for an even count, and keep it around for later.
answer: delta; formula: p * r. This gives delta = 4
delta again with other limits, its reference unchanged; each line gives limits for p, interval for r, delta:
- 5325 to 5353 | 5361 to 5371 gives 53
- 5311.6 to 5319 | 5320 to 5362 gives 19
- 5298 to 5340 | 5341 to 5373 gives 40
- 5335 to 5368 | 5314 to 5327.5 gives 29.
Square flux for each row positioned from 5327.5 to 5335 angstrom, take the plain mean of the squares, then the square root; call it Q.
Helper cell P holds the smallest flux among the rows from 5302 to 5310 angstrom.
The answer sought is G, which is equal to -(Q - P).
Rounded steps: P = 53.9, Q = 52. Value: 2.3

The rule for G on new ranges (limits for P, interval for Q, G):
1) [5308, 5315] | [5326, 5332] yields 10.3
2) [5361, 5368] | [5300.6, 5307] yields -2.3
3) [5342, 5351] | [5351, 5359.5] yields -6.3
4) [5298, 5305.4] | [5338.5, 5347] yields -4.6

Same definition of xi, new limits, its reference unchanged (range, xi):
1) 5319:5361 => -7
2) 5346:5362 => -4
